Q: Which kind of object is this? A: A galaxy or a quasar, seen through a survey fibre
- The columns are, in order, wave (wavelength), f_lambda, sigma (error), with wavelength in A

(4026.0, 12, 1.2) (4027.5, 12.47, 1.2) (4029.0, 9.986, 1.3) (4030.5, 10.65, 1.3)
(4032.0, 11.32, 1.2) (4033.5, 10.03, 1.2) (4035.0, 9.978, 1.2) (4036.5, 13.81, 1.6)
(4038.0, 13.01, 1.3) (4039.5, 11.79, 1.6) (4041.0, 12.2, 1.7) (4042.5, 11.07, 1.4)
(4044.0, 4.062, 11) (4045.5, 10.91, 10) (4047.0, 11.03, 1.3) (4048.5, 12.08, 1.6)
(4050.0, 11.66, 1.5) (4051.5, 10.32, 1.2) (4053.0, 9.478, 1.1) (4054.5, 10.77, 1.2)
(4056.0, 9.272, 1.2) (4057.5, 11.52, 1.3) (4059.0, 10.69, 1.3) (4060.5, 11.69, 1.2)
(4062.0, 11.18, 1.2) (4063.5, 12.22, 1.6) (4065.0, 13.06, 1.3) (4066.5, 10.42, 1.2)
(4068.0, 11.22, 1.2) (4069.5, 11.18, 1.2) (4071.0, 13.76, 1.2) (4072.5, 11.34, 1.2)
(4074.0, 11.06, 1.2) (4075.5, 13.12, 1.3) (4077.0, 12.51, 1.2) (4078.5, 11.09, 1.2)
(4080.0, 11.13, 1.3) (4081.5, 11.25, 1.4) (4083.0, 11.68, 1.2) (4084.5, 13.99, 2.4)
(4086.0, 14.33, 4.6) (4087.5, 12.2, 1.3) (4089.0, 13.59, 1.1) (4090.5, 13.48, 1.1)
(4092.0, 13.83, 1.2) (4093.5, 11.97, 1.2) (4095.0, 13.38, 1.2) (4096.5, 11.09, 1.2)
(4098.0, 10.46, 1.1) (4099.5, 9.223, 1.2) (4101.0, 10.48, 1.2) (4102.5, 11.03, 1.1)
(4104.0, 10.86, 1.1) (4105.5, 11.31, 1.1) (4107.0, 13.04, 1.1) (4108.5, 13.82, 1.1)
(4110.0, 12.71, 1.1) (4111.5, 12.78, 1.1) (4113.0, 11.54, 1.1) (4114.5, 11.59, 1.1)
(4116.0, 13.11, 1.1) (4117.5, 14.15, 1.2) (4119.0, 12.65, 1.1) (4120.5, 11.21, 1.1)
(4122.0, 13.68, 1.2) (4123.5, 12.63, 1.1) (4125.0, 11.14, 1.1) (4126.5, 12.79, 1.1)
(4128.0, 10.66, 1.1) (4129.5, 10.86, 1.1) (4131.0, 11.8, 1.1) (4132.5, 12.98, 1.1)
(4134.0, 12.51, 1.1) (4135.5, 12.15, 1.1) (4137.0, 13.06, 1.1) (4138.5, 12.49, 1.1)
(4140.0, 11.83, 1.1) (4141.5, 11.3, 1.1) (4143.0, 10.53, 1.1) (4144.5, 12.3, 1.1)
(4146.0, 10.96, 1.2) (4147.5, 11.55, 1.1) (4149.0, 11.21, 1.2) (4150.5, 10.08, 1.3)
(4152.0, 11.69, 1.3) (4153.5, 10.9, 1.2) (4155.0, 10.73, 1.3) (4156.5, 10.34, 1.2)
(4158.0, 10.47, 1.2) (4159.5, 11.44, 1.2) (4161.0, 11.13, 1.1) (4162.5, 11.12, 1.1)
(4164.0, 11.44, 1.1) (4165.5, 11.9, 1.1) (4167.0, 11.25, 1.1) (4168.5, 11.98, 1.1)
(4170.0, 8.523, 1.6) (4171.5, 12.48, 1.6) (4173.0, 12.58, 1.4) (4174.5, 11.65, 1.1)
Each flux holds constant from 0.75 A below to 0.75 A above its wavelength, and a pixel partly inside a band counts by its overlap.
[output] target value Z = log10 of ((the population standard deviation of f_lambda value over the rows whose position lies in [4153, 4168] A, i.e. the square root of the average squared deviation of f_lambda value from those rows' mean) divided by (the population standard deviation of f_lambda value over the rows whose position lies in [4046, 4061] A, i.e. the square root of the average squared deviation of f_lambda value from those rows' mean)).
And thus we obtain -0.30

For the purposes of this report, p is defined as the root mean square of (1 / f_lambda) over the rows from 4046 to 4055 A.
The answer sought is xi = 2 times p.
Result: 0.185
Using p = 0.093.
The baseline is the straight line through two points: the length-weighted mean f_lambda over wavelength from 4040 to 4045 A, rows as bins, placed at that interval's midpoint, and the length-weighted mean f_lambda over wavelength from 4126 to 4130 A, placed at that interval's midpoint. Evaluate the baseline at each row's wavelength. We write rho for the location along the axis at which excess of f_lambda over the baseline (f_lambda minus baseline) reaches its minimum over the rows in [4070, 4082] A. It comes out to 4078.5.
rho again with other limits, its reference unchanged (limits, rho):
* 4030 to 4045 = 4044.0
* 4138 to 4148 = 4143.0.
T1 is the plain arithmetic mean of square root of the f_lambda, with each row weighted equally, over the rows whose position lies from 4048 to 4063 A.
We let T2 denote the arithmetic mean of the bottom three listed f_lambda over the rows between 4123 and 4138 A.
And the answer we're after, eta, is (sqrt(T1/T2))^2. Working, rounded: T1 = 3.29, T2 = 10.9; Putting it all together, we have 0.303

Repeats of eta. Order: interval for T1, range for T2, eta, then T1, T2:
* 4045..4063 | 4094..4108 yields 0.328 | 3.30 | 10.1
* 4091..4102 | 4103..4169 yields 0.328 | 3.38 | 10.3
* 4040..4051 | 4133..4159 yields 0.310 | 3.19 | 10.3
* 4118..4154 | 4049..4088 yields 0.354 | 3.43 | 9.7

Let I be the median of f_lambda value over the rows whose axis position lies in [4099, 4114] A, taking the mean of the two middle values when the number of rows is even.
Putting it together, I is 11.4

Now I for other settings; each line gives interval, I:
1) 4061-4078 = 11.3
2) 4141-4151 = 11.2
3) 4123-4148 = 11.8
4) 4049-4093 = 11.5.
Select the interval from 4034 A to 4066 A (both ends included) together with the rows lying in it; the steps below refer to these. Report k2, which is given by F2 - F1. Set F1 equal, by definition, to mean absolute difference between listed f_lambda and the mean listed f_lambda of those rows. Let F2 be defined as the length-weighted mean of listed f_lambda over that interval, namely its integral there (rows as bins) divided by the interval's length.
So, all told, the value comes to 9.8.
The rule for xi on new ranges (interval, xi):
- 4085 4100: 0.167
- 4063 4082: 0.171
